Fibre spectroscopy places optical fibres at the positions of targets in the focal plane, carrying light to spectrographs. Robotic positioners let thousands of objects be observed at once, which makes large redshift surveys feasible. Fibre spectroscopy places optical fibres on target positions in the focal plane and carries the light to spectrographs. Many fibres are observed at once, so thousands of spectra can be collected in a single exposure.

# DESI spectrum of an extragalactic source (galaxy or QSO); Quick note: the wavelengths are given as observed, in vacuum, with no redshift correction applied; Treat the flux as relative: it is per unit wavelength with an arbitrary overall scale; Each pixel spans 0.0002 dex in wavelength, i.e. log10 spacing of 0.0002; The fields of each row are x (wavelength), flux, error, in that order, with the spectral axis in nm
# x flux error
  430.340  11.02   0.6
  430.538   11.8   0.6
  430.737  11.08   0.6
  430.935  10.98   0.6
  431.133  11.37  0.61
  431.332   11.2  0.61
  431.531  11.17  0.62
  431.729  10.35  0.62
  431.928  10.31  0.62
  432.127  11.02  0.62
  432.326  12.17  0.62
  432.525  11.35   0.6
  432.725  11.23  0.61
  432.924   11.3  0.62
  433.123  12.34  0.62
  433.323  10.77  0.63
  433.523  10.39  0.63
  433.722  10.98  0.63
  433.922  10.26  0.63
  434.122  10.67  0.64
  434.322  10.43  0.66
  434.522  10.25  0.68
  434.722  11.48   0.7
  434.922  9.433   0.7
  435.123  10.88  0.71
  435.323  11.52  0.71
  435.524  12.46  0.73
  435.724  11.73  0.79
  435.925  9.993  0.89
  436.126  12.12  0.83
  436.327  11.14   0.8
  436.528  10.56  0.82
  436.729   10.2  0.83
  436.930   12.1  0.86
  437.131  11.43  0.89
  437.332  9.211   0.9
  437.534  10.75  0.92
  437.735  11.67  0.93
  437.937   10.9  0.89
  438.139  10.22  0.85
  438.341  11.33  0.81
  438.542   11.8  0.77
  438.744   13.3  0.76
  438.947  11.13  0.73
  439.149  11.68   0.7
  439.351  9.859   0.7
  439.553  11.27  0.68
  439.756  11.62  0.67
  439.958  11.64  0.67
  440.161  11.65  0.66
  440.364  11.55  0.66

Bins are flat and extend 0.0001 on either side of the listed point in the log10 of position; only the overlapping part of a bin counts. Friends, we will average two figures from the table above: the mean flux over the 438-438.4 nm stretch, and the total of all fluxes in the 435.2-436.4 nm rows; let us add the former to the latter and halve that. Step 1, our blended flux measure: 40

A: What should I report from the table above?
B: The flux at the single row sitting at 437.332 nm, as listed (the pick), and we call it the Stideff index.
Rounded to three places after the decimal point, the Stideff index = 9.211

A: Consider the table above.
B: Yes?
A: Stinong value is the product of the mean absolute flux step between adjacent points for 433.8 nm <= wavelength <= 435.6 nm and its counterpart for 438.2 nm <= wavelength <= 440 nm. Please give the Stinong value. 0.92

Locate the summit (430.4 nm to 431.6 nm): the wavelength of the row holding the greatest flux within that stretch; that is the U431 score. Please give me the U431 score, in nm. 430.538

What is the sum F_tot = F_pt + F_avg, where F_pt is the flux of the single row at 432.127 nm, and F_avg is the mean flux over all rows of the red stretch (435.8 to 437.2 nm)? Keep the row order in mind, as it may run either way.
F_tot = 22.1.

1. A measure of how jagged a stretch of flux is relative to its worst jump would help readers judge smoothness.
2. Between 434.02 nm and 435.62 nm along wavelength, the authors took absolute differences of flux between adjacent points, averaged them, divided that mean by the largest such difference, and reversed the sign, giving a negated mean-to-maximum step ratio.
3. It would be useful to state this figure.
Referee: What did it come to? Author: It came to -0.47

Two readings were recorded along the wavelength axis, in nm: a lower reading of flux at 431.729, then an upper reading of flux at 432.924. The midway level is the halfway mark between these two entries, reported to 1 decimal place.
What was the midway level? 10.8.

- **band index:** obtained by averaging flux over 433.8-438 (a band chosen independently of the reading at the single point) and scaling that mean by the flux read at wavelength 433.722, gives 120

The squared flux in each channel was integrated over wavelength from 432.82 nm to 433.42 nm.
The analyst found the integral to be 79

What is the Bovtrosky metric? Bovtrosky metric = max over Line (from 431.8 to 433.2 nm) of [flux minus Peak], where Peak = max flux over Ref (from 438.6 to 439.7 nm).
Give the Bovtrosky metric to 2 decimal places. -0.96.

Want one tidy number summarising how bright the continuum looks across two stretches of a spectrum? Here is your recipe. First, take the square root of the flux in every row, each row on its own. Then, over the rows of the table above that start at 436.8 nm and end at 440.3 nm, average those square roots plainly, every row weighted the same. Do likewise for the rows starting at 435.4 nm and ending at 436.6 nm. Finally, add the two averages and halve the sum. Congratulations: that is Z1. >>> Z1 3.36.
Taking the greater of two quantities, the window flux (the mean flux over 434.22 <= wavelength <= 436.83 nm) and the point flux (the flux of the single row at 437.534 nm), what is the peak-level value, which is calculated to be 10.9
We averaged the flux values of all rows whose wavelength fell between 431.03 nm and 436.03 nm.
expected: 11.0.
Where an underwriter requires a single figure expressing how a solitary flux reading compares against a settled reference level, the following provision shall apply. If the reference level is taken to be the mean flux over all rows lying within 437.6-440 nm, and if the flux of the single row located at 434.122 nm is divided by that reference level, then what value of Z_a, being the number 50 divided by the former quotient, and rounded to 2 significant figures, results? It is 53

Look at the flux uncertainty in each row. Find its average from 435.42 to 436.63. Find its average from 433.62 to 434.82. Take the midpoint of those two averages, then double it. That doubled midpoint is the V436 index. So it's 1.47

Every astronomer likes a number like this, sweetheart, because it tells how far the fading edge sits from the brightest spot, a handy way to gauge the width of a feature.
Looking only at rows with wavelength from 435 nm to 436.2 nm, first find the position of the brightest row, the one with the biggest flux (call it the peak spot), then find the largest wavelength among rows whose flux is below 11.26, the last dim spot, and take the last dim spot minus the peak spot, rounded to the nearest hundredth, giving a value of 0.40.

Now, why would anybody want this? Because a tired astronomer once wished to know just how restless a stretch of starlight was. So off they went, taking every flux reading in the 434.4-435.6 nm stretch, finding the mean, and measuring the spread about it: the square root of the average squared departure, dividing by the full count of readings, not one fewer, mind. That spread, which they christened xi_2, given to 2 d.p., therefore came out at 0.97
